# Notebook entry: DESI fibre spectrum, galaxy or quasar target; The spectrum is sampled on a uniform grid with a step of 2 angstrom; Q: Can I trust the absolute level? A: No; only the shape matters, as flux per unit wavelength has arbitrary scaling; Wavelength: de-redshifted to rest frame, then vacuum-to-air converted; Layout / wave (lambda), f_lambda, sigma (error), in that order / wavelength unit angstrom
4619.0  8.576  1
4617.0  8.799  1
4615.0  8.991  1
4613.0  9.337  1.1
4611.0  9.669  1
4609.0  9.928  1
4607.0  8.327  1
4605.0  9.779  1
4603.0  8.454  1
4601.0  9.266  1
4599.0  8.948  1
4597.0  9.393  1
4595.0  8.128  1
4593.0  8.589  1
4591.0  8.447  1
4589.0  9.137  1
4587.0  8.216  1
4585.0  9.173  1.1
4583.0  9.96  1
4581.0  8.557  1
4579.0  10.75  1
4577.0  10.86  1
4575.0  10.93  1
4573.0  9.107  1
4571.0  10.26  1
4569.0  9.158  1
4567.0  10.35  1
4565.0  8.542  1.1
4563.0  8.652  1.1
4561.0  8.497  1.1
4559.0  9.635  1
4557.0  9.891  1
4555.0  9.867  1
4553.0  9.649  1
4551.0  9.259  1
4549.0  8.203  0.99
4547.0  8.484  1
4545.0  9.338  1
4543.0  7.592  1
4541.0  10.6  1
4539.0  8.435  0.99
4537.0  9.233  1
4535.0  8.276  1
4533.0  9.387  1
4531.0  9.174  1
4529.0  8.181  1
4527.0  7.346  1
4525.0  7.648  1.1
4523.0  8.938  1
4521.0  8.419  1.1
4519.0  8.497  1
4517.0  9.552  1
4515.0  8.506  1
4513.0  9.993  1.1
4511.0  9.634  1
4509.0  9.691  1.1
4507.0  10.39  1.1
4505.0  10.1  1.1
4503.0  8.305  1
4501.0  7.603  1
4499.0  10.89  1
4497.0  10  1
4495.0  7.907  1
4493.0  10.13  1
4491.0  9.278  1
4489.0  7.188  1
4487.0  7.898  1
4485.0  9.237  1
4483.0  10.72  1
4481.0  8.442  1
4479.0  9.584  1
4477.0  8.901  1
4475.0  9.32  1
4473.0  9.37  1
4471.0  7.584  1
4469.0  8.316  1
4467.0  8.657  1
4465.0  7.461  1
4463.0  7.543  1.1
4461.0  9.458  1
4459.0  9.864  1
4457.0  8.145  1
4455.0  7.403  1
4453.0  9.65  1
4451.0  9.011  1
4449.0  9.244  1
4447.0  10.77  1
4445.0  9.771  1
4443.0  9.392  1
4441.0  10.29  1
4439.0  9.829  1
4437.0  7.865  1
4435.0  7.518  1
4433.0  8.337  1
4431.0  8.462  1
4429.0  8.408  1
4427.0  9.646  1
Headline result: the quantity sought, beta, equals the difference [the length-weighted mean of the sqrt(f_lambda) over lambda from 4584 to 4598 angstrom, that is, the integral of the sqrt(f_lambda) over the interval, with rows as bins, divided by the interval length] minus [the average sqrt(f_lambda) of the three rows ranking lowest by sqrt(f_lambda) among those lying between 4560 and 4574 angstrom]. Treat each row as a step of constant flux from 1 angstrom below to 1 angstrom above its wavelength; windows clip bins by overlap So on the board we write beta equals 0.03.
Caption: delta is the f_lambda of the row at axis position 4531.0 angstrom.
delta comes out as 9.174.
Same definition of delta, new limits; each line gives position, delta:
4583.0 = 9.96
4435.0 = 7.518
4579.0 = 10.75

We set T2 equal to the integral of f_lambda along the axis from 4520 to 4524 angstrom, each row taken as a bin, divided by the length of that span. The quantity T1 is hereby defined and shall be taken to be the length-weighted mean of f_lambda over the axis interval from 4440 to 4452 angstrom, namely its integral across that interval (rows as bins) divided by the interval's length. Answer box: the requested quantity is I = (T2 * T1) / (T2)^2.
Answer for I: 1.12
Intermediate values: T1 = 9.7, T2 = 8.7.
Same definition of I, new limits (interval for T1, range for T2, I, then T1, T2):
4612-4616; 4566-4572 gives 0.92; 9.2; 9.9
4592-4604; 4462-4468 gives 1.12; 8.8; 7.9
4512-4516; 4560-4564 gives 1.08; 9.2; 8.6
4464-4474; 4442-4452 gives 0.86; 8.3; 9.6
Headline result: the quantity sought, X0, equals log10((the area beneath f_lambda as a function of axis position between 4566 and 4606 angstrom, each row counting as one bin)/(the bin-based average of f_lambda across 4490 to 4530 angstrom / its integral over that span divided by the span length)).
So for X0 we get 1.62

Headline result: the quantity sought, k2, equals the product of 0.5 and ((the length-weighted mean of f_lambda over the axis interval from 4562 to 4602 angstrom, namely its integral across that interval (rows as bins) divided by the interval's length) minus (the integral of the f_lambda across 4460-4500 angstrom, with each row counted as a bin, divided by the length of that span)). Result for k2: 0.21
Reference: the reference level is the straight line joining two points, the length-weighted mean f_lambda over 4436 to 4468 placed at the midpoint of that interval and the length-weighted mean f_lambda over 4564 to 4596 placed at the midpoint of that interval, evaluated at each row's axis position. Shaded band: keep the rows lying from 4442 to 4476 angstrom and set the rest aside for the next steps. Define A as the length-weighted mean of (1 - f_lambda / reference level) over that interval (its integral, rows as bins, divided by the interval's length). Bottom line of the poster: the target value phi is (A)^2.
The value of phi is 0.0003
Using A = 0.018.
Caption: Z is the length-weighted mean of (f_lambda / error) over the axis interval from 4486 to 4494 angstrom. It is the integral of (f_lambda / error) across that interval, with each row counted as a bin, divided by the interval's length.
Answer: 8.6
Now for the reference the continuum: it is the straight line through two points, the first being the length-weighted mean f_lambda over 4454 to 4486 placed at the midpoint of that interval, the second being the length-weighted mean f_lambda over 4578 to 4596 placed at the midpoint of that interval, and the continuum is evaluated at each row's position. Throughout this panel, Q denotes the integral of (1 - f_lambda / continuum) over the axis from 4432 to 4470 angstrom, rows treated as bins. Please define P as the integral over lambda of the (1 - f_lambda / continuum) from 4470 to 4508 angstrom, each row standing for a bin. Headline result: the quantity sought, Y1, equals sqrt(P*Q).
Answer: 1.0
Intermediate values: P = -1.33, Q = -0.70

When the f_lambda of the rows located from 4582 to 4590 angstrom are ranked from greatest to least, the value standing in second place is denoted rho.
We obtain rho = 9.173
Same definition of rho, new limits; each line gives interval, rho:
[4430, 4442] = 9.829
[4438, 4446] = 9.829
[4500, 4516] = 10.1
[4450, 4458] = 9.011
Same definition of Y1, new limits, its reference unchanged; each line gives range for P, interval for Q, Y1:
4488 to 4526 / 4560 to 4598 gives 1.2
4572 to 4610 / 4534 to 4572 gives 1.0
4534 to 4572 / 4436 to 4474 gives 0.9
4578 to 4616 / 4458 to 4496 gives 0.2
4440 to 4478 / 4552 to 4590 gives 1.6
